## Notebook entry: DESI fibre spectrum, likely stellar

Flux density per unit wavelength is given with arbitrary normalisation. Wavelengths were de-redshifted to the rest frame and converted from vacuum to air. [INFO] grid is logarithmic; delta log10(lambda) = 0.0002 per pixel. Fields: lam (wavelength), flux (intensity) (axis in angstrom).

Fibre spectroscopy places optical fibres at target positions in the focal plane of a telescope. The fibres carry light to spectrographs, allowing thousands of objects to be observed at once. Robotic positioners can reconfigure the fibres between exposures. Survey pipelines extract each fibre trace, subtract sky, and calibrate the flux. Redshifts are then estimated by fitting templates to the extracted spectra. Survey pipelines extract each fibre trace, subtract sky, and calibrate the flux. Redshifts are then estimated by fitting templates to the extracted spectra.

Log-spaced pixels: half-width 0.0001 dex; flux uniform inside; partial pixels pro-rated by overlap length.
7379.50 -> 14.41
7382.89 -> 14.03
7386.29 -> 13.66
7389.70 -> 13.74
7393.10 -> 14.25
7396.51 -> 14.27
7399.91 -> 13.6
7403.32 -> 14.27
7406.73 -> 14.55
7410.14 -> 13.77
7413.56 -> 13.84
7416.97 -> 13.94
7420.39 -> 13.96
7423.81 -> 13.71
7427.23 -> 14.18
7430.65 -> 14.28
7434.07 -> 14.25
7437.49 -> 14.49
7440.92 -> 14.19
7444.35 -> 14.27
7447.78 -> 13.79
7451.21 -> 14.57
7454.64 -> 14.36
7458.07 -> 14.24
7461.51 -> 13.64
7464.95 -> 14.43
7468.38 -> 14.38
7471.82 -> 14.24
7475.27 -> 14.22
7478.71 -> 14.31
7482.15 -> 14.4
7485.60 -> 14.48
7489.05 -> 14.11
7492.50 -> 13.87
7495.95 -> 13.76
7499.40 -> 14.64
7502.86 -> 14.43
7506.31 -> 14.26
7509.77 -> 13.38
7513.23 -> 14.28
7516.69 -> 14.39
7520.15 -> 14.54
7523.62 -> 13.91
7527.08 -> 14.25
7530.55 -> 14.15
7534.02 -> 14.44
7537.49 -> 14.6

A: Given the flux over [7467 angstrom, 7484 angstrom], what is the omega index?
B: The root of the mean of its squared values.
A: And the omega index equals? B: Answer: 14.3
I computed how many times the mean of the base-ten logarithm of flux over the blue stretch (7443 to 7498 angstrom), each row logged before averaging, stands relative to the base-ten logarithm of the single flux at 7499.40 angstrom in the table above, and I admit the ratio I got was 0.988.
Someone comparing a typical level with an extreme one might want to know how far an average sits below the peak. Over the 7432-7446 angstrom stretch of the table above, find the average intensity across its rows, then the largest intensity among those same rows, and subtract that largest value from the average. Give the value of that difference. -0.19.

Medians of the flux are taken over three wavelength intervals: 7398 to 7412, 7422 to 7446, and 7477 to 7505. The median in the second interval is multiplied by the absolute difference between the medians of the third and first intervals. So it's 5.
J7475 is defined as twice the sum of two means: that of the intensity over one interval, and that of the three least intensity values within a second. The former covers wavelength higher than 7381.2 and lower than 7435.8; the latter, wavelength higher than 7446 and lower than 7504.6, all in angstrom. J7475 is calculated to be 55.5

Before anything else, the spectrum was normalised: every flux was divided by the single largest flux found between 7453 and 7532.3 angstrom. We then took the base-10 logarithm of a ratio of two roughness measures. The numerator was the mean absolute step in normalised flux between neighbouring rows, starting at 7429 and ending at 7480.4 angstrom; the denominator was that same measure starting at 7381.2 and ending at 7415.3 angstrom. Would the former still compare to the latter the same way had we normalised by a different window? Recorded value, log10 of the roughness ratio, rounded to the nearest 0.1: -0.1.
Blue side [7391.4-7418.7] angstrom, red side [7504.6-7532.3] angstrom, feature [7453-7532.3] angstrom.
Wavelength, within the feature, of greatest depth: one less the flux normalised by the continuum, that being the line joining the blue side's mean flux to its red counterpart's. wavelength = 7509.77 angstrom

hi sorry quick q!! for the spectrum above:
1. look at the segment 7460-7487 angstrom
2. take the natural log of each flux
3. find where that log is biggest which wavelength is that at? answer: 7485.60 angstrom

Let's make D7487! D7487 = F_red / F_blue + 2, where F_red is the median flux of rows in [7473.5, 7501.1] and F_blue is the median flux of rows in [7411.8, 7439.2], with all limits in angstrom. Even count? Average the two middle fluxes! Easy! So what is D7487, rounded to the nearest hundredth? 3.01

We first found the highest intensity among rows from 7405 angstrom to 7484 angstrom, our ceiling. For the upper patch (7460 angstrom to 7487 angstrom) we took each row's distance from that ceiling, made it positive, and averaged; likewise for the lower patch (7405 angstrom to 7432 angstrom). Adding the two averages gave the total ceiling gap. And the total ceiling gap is 0.85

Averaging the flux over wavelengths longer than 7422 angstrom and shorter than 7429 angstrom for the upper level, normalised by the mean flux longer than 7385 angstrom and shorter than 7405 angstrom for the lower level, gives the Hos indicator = 1.00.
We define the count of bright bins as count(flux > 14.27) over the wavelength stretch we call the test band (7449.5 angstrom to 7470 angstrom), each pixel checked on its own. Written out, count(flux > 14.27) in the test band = 4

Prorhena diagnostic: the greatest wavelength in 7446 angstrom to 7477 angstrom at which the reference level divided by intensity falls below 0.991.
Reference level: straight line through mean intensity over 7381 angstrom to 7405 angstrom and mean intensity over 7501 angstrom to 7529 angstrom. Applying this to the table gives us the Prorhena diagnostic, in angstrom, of 7471.82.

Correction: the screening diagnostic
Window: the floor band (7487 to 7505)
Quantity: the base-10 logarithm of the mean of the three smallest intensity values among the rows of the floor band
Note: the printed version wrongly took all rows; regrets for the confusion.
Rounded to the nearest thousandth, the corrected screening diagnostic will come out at 1.143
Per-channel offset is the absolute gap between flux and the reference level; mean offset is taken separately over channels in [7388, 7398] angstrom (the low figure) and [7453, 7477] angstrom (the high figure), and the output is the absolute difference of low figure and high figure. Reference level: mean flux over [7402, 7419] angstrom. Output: 0.03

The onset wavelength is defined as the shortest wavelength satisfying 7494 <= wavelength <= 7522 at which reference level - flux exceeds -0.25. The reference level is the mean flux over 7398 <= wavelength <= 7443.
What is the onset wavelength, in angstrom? 7495.95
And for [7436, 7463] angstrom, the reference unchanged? 7440.92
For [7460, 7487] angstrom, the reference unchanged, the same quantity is 7461.51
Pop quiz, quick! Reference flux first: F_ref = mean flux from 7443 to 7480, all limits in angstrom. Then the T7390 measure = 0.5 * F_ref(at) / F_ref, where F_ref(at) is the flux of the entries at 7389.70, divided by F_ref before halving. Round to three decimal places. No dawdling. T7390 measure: 0.483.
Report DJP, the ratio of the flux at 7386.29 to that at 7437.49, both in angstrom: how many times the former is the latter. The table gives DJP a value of 0.94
